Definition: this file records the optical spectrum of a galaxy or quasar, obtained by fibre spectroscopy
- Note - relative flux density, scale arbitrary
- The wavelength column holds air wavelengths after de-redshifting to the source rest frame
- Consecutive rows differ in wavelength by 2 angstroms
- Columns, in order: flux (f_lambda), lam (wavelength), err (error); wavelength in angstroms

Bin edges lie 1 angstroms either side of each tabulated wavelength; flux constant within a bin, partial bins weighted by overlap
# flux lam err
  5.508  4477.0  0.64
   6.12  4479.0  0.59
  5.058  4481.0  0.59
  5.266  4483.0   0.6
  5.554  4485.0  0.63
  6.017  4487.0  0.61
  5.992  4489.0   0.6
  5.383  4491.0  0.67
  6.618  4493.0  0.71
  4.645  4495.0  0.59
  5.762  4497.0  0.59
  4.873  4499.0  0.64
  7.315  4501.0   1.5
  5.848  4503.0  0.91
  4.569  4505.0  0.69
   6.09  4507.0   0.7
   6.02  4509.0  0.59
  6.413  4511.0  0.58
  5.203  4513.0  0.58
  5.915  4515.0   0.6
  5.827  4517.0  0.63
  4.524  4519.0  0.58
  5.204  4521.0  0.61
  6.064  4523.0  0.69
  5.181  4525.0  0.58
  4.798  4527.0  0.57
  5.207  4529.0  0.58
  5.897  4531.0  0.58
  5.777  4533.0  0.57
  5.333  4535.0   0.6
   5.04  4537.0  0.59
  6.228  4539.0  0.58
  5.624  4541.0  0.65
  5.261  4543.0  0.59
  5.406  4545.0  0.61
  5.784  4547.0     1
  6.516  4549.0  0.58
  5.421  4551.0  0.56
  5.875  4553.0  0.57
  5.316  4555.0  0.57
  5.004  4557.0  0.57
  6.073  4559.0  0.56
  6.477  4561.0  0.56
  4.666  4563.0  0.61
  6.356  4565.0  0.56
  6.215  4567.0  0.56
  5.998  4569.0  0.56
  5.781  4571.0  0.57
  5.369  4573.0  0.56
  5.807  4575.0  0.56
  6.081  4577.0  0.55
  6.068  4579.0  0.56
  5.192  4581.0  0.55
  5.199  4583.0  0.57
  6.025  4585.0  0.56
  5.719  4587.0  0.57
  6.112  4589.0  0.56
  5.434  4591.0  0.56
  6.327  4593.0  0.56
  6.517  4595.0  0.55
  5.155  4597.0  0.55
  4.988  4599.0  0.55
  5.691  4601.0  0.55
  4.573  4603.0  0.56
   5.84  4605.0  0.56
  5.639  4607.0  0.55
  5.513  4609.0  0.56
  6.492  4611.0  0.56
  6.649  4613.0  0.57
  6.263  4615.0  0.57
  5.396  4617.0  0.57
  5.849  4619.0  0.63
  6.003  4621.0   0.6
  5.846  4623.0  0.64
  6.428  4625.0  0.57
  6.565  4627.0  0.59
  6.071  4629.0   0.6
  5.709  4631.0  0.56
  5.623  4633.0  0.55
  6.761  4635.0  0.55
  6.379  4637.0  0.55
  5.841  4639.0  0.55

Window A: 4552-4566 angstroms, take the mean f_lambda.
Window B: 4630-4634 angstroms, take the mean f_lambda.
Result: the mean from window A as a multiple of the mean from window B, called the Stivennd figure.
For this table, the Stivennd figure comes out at 1.00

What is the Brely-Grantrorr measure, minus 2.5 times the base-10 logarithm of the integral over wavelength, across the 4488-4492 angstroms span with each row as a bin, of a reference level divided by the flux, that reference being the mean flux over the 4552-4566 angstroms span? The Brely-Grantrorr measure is -1.507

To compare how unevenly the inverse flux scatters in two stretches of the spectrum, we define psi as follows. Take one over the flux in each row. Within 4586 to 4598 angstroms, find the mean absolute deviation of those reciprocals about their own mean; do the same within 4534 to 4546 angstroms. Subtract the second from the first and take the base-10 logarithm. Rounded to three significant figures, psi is -2.44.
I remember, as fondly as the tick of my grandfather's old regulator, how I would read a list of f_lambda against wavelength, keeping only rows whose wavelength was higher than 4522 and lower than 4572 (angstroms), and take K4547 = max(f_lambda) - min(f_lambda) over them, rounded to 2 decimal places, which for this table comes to 1.85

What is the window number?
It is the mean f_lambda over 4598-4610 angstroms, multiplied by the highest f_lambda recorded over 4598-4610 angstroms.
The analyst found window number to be 31.4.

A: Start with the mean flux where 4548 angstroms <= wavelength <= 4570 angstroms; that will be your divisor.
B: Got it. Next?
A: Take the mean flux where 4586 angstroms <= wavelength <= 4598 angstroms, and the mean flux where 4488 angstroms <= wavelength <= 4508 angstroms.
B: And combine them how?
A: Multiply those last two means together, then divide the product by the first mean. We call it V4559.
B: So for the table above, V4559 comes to 5.78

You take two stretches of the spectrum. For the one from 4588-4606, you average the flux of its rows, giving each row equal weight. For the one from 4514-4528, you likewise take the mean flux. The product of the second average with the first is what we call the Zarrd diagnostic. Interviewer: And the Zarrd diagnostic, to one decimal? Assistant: 30.2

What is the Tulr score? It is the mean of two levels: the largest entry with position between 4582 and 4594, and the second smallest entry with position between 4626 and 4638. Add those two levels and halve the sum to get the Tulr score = 6.02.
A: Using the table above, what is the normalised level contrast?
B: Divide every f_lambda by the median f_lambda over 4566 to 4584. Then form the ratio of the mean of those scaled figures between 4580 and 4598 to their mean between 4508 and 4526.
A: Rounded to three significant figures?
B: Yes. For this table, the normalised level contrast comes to 1.03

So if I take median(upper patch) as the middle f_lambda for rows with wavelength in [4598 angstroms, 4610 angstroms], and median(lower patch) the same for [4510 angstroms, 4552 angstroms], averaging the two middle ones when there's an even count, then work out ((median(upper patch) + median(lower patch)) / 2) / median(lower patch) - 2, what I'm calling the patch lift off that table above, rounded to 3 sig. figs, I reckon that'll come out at -0.986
